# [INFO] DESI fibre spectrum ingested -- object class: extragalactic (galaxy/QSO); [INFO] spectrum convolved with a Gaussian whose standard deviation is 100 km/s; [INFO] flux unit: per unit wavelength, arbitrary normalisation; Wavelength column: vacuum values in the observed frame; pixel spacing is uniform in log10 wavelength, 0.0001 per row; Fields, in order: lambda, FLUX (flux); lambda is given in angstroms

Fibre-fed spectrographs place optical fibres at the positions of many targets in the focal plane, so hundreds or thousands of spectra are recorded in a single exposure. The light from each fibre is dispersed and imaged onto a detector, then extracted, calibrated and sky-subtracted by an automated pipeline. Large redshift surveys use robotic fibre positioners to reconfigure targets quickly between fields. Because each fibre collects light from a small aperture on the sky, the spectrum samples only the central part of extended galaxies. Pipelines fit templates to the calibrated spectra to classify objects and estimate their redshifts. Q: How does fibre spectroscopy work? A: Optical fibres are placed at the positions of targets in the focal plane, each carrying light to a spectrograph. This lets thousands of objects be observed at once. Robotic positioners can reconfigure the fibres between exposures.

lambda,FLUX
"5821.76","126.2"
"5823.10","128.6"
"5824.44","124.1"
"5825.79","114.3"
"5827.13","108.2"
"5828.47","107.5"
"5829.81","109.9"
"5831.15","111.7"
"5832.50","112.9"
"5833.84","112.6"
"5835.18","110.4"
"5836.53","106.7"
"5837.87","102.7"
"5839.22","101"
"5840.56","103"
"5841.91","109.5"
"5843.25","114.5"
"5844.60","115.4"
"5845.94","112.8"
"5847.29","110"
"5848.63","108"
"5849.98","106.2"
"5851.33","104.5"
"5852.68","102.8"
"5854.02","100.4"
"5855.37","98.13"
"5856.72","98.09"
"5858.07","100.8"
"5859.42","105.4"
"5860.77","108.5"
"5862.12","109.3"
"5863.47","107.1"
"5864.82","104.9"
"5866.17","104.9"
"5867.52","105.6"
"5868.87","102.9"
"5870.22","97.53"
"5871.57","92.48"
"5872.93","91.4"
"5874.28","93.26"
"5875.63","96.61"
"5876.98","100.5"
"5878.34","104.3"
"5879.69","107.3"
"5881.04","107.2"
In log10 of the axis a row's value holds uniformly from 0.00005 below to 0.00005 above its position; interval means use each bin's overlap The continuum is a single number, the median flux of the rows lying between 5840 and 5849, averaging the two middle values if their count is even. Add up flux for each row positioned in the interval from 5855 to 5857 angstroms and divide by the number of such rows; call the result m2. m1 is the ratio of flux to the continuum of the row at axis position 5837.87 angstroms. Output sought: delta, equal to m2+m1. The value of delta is 99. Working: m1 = 0.934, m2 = 98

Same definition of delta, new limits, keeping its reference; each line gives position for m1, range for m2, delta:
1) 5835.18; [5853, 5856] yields 100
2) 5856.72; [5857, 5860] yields 104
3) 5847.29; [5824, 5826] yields 120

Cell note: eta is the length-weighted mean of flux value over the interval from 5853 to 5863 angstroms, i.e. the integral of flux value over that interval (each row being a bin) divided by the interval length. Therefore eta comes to 103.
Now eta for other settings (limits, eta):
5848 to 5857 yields 103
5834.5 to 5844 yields 107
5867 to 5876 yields 97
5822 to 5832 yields 115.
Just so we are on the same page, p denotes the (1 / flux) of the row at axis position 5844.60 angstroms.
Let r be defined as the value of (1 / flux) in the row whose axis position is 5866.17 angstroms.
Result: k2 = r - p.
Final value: 0.0009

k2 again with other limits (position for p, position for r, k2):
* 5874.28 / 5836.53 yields -0.0014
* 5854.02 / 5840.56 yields -0.0003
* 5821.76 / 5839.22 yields 0.0020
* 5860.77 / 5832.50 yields -0.0004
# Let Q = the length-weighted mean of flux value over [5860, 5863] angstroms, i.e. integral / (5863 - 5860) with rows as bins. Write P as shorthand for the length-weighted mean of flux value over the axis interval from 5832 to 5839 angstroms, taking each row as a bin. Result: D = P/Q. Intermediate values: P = 108.4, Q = 109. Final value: 1.00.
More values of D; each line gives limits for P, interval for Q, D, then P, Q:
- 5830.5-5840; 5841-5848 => 0.96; 108.2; 112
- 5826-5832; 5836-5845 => 1.02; 109.8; 107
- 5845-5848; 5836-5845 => 1.04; 112.0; 107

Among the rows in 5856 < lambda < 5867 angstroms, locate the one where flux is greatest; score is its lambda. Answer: 5862.12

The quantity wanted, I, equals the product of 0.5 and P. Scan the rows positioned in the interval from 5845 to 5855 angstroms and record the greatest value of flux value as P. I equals 56.4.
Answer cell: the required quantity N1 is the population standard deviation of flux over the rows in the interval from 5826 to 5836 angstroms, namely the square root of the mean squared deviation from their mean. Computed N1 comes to 1.9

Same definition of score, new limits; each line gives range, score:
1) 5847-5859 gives 5847.29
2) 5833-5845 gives 5844.60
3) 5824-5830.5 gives 5824.44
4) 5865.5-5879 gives 5867.52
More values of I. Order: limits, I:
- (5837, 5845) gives 57.7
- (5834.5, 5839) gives 55.2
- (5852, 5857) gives 51.4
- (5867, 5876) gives 52.8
